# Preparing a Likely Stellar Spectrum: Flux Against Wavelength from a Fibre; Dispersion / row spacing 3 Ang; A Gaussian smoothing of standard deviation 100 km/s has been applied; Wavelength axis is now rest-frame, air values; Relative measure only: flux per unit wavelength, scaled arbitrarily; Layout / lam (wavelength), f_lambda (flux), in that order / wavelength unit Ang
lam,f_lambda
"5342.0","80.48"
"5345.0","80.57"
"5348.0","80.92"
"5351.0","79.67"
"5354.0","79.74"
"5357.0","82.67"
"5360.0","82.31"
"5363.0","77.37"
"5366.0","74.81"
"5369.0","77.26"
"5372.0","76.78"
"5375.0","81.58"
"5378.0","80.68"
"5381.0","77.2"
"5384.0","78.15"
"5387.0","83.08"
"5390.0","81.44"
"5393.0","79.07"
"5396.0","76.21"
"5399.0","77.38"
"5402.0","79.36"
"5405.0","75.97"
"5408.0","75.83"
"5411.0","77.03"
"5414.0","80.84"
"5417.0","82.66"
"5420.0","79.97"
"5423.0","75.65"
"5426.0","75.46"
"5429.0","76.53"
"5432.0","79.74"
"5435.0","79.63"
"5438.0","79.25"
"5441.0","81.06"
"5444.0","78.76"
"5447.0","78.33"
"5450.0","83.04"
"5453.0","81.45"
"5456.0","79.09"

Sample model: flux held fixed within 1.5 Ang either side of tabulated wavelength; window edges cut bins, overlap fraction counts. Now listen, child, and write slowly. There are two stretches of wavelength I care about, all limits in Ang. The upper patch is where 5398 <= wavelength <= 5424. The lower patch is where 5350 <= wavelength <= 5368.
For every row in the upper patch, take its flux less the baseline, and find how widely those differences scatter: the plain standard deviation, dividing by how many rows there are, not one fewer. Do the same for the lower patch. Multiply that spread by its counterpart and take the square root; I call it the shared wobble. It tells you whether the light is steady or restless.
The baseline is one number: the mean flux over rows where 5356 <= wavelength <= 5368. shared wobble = 2.54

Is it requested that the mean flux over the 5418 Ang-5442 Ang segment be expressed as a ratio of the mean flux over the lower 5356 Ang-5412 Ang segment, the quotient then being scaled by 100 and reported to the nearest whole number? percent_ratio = 100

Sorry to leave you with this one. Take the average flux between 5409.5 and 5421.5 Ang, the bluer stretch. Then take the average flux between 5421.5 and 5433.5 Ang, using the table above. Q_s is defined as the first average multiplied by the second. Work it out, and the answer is 6157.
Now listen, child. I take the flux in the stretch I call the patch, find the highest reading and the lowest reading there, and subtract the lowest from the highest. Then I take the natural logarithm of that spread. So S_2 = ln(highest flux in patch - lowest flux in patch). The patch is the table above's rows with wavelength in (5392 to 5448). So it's 1.97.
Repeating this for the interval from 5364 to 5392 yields 2.11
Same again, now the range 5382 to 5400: 1.93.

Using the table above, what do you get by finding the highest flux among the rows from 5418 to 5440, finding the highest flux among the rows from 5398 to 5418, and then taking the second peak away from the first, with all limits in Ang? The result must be -2.69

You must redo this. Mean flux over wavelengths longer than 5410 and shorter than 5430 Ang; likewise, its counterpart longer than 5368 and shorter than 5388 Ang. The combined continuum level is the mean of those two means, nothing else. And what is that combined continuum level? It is 78.8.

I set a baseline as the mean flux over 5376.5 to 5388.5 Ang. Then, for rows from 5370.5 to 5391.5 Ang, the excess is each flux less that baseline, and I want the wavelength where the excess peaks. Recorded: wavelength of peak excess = 5387.0 Ang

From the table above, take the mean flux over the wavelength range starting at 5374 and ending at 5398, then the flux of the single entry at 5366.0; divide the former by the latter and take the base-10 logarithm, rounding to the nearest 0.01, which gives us 0.03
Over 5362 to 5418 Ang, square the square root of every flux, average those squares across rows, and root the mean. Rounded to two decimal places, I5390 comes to 8.86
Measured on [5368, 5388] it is 8.90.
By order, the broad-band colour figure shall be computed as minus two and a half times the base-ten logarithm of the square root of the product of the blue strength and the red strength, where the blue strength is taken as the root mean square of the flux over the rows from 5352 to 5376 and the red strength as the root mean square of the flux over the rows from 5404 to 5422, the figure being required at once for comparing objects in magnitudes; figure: -4.743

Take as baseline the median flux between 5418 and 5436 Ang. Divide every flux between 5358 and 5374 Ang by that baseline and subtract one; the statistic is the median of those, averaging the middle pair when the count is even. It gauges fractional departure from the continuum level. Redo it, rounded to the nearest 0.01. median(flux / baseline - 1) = -0.01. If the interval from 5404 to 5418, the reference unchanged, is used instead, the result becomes -0.01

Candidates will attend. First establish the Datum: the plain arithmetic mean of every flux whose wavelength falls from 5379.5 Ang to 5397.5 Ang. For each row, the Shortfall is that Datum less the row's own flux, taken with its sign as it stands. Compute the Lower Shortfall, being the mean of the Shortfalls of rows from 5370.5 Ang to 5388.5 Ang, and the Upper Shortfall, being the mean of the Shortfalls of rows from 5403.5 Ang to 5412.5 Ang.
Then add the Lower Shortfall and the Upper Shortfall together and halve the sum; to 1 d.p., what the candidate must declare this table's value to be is 1.3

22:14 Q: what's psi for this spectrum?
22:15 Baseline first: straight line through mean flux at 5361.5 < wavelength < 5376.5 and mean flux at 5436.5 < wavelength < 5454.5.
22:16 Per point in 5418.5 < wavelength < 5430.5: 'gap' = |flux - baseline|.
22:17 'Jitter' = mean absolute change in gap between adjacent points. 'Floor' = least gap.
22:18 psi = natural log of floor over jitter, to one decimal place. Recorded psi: -1.0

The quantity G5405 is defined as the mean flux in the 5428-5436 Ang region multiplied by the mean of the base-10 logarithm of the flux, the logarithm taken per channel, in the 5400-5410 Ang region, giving 148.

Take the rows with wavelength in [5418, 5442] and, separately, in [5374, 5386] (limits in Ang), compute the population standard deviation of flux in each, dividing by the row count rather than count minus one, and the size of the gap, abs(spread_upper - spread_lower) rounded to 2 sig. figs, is 0.25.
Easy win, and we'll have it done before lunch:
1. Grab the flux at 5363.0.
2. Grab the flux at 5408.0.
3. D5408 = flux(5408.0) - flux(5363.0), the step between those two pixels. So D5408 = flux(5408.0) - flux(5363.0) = -1.5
